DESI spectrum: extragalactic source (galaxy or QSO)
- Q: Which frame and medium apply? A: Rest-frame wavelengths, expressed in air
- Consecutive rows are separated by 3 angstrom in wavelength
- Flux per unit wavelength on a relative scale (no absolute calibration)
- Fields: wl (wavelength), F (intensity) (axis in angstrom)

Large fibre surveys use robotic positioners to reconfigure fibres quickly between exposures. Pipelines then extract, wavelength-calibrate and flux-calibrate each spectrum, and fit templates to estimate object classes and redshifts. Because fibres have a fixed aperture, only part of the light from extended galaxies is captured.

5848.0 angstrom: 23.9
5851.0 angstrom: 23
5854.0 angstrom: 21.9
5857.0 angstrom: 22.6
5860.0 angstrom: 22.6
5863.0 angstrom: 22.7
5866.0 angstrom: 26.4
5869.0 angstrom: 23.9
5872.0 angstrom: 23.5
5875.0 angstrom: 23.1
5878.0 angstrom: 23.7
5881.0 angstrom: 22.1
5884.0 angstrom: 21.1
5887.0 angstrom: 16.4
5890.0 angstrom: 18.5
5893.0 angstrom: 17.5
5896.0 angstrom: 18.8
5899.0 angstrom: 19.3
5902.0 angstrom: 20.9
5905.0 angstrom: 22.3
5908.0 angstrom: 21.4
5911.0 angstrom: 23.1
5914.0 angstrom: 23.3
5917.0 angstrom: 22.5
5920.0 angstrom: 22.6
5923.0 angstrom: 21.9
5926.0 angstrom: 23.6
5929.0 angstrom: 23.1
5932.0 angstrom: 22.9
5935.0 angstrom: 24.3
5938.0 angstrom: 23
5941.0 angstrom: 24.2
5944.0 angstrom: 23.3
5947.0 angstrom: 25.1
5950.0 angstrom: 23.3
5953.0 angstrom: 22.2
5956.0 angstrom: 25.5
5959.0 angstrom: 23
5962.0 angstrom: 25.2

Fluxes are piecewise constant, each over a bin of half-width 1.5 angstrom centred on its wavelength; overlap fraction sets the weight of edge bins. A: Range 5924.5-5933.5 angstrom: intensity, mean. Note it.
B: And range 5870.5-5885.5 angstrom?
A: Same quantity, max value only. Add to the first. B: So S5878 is 46.9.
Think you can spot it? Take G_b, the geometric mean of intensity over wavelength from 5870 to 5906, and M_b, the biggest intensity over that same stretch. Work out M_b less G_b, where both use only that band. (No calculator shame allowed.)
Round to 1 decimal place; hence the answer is 3.2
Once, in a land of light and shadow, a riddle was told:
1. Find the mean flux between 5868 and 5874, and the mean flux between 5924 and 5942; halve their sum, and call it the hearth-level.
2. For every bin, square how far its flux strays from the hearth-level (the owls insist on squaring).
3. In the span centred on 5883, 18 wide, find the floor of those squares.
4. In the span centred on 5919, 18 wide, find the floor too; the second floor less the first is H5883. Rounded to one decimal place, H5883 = 0.0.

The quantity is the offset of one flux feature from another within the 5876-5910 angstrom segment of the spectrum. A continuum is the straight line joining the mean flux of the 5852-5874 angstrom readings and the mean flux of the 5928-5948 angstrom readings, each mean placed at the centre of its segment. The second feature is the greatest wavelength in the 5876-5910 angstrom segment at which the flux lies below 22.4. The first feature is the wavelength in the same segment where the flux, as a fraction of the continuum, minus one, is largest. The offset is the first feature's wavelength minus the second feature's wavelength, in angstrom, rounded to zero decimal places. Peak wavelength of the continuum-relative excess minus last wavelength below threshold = -30 angstrom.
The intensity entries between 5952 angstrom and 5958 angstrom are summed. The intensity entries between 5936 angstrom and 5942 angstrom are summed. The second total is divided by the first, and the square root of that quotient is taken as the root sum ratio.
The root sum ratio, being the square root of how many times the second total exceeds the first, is 0.99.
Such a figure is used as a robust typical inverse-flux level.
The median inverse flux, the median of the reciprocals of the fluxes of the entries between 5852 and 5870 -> 0.0442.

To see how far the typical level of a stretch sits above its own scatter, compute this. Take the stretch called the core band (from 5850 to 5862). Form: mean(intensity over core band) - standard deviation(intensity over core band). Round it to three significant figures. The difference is 22.1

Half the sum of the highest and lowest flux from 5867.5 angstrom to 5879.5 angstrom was 23.5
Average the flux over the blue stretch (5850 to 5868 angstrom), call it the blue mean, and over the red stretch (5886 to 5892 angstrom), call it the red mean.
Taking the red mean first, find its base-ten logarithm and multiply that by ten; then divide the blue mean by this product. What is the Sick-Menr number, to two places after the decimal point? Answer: 1.87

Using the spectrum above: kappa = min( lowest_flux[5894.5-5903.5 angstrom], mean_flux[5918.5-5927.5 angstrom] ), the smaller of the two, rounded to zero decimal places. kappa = 19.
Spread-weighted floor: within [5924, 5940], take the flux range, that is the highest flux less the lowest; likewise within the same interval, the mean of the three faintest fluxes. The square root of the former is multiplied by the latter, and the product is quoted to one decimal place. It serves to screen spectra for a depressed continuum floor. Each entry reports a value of 27.2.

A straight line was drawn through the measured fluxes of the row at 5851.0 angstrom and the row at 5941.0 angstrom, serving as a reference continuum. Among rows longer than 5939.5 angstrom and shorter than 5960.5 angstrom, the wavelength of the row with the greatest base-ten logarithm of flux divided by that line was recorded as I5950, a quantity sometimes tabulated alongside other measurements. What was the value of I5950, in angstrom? 5956.0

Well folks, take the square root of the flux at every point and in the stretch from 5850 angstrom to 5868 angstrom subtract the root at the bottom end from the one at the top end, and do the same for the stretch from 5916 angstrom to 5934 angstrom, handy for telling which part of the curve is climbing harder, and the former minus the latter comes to 0.3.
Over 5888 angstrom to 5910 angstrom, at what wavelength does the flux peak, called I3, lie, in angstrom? 5905.0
